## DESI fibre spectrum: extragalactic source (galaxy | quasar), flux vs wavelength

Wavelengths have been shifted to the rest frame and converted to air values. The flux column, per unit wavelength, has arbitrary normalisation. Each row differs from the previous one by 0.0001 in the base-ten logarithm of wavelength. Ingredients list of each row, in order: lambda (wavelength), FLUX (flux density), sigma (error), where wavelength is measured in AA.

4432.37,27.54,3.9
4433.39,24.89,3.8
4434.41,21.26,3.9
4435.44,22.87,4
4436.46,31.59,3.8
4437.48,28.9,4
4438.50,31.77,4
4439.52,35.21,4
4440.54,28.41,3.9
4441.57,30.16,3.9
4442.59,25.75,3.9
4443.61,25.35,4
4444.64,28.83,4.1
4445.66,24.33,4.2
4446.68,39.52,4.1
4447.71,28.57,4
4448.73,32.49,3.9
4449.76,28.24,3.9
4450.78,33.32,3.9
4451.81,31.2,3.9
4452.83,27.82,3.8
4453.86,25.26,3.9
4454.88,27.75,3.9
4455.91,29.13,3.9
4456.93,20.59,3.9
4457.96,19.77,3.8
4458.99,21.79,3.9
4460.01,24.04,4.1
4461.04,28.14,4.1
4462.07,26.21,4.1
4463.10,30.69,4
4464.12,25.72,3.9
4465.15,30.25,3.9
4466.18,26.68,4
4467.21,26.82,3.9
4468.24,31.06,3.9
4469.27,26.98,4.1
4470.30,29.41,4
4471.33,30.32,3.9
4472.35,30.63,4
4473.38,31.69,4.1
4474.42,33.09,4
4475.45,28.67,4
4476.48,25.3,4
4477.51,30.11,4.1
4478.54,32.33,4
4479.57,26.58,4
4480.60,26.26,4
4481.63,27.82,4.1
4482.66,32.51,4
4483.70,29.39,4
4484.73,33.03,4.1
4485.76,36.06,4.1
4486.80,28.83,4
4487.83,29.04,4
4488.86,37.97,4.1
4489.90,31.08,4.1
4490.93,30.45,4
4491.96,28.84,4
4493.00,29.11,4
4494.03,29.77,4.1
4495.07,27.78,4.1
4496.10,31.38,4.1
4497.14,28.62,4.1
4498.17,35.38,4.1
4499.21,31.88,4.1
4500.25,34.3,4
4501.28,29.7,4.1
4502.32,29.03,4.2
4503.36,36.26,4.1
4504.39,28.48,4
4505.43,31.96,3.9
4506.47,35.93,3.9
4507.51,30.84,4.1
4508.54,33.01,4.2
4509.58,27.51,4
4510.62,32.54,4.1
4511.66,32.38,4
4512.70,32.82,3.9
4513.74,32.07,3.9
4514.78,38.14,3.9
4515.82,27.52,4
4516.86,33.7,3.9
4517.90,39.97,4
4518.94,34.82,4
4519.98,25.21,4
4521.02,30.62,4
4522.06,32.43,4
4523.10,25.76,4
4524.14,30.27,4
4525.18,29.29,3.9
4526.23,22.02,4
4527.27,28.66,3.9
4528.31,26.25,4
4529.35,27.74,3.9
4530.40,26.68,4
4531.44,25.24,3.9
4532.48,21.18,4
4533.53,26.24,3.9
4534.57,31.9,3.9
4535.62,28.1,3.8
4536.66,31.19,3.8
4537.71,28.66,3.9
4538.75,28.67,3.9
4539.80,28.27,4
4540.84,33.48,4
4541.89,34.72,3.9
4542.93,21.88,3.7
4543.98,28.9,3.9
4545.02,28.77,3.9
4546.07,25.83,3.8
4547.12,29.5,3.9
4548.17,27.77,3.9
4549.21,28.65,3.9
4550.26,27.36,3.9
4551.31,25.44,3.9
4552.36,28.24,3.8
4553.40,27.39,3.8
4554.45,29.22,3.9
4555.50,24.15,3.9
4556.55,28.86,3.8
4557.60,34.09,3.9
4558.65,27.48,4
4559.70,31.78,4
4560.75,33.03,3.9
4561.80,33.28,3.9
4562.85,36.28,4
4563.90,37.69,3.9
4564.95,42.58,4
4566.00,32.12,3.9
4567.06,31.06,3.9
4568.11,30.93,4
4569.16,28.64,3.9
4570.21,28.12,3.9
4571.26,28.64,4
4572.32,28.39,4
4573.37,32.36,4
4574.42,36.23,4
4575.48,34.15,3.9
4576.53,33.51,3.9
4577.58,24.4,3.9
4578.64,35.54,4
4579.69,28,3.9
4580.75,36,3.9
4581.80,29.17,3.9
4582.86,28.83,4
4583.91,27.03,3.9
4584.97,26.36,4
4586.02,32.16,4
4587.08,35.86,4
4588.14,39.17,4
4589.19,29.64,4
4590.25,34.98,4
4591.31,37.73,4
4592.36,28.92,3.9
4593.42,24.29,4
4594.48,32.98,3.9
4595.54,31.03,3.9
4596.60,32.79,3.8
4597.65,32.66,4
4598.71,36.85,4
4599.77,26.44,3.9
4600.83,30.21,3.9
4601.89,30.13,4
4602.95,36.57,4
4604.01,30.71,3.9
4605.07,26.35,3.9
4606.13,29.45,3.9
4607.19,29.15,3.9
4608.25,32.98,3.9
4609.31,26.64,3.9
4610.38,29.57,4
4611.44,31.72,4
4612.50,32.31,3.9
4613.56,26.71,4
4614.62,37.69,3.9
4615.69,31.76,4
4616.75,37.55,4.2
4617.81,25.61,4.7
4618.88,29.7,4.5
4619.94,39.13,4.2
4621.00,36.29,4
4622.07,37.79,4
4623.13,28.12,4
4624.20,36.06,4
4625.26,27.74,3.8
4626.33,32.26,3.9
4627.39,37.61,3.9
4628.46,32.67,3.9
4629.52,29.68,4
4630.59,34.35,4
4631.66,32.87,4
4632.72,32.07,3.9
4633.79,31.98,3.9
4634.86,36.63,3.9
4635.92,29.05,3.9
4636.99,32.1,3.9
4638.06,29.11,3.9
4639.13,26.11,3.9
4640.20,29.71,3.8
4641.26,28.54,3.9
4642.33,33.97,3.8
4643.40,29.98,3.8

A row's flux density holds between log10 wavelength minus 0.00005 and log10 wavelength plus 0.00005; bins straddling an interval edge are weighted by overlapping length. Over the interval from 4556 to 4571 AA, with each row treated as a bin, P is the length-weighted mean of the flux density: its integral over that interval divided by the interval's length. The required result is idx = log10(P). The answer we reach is 1.512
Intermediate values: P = 32.5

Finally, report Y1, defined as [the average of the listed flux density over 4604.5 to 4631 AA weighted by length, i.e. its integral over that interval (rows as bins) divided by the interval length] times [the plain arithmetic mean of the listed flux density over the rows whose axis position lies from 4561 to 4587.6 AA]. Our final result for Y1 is 1019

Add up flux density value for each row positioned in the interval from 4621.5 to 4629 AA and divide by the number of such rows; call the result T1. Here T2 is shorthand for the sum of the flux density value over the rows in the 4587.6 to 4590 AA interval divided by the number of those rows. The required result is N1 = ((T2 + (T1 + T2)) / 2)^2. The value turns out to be 2600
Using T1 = 33.2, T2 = 34.4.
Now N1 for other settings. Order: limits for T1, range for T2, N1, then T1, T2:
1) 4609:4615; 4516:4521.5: 2328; 30.8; 32.9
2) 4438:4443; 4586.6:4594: 2311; 30.3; 32.9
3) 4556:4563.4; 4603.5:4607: 2015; 32.1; 28.8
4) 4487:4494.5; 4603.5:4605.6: 1934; 30.9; 28.5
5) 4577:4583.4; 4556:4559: 2053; 30.3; 30.1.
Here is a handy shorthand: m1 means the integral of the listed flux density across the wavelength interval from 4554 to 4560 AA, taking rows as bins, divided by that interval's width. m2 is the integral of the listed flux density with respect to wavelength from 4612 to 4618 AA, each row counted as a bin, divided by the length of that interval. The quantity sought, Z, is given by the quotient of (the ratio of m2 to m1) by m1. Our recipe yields 0.038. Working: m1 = 29.2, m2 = 32.3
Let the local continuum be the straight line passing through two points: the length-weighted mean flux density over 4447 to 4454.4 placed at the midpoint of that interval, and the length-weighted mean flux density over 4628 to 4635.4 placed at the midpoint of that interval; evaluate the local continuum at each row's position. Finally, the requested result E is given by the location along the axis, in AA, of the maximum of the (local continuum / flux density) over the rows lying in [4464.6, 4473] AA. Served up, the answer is 4466.18 AA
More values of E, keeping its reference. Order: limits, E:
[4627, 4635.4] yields 4629.52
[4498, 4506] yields 4504.39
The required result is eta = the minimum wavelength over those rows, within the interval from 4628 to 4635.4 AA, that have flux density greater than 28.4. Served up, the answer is 4628.46 AA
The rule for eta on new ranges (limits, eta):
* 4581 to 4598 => 4581.80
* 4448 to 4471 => 4448.73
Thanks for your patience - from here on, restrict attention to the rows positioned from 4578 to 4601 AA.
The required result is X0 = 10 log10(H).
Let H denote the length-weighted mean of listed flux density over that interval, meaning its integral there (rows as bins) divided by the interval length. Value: 15.0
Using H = 31.7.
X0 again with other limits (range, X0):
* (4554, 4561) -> 14.7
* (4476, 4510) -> 14.9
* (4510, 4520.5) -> 15.2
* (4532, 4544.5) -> 14.6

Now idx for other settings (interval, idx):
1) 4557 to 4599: 1.506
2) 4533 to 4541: 1.468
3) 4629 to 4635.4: 1.518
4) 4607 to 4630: 1.509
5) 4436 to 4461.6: 1.452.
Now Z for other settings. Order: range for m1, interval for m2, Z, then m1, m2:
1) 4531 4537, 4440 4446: 0.037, 27.2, 27.2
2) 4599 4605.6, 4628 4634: 0.035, 30.3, 32.3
